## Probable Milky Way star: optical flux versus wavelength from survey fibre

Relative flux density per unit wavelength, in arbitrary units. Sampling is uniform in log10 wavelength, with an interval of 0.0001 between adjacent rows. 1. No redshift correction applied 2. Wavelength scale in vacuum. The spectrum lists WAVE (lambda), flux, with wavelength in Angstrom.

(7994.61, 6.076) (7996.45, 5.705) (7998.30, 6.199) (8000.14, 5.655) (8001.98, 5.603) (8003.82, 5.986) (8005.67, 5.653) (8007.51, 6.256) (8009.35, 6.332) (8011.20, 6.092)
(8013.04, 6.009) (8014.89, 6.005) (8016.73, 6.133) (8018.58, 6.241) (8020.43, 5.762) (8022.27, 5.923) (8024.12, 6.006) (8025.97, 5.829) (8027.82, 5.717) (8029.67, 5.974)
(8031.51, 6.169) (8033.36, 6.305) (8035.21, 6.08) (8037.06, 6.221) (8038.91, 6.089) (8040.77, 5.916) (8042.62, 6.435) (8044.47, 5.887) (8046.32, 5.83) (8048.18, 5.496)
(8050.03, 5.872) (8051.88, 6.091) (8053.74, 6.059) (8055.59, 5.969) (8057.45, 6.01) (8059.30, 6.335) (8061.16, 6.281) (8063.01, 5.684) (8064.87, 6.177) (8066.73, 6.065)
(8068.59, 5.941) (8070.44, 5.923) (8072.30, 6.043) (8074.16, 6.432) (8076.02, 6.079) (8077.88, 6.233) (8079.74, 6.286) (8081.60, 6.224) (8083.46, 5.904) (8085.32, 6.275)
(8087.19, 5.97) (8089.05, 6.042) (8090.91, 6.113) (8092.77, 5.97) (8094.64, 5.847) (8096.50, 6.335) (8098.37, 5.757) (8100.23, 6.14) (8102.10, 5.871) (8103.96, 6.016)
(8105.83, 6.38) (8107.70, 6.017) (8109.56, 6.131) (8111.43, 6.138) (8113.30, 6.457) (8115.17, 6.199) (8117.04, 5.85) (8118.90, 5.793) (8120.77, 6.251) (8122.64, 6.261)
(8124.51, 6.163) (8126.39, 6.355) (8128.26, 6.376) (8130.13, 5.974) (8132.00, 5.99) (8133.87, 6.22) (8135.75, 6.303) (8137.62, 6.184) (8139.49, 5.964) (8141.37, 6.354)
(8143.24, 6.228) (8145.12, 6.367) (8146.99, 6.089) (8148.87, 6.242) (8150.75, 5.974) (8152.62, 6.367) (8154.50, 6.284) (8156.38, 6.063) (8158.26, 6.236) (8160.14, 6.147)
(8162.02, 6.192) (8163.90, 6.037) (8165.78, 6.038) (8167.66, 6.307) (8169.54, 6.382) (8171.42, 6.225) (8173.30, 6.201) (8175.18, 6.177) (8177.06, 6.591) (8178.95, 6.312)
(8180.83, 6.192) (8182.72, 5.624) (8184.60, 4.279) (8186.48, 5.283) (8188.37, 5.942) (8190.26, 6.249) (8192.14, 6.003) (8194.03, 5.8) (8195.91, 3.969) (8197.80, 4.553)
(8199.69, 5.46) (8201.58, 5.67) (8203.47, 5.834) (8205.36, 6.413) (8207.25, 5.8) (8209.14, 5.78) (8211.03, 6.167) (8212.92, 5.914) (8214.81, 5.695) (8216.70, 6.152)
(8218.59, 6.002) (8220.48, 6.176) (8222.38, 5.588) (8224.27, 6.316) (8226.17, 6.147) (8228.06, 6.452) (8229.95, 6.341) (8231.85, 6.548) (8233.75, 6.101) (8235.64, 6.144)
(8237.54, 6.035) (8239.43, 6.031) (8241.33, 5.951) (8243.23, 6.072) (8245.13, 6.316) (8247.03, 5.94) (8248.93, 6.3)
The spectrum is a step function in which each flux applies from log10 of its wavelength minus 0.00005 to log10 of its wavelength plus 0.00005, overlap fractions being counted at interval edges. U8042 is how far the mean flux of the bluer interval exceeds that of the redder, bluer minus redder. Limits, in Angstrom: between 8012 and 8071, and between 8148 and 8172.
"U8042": -0.18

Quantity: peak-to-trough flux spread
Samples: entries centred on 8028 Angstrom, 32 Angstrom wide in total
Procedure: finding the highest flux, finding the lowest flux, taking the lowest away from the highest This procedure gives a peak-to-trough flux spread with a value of 0.7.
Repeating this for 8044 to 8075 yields 0.9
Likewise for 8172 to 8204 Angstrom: 2.6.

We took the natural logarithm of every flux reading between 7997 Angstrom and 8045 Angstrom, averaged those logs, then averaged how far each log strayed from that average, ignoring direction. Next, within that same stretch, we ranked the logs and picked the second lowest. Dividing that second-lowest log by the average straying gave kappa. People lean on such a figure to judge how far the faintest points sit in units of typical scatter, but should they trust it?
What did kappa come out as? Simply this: 58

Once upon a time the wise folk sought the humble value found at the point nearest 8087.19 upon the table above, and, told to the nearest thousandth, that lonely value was 5.970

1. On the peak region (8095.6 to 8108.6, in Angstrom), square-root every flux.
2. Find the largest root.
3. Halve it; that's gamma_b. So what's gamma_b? 1.26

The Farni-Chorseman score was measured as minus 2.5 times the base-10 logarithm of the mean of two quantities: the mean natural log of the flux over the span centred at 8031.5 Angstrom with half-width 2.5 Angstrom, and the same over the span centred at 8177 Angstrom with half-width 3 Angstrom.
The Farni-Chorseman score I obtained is -0.658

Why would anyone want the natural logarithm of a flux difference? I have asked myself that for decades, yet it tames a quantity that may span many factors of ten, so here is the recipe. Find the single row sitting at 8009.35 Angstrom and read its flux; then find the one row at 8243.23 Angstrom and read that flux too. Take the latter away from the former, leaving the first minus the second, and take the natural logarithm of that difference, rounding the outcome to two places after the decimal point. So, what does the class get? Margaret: -1.35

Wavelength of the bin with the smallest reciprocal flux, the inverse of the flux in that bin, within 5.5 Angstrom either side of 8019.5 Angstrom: 8018.58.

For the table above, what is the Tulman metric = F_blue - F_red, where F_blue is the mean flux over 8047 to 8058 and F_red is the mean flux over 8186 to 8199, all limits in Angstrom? 0.5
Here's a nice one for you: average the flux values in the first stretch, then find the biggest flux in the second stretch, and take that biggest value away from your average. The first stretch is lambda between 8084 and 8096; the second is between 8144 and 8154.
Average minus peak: -0.3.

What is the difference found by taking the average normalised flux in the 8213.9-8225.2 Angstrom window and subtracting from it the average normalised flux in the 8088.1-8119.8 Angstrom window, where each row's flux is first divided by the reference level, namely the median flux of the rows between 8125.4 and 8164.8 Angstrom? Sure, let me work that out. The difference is -0.012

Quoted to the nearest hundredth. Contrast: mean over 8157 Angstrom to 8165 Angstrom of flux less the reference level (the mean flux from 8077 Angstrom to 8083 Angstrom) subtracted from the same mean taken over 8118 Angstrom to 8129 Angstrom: 0.05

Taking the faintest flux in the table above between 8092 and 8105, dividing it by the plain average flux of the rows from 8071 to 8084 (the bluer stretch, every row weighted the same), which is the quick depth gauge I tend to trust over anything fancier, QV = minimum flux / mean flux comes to 0.93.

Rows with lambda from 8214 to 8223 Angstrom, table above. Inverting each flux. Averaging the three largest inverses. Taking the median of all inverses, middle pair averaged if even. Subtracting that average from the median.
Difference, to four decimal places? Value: -0.0071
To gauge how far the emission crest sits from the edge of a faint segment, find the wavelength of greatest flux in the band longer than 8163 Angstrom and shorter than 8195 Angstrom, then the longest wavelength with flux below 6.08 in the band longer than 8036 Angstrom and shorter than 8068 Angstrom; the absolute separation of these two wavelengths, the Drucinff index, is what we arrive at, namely 110.3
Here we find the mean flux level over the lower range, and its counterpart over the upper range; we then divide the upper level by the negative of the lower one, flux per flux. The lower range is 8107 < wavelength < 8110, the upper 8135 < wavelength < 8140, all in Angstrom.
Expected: -1.01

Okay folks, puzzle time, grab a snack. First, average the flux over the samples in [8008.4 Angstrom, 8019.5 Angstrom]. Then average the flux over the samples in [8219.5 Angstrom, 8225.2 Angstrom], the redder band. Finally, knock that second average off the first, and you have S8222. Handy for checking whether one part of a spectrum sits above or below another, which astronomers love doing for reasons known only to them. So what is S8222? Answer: 0.11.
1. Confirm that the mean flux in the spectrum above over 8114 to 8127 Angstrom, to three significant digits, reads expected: 6.12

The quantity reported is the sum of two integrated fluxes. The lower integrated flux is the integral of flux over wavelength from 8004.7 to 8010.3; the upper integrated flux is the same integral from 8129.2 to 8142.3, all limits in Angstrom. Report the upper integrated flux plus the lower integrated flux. 114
